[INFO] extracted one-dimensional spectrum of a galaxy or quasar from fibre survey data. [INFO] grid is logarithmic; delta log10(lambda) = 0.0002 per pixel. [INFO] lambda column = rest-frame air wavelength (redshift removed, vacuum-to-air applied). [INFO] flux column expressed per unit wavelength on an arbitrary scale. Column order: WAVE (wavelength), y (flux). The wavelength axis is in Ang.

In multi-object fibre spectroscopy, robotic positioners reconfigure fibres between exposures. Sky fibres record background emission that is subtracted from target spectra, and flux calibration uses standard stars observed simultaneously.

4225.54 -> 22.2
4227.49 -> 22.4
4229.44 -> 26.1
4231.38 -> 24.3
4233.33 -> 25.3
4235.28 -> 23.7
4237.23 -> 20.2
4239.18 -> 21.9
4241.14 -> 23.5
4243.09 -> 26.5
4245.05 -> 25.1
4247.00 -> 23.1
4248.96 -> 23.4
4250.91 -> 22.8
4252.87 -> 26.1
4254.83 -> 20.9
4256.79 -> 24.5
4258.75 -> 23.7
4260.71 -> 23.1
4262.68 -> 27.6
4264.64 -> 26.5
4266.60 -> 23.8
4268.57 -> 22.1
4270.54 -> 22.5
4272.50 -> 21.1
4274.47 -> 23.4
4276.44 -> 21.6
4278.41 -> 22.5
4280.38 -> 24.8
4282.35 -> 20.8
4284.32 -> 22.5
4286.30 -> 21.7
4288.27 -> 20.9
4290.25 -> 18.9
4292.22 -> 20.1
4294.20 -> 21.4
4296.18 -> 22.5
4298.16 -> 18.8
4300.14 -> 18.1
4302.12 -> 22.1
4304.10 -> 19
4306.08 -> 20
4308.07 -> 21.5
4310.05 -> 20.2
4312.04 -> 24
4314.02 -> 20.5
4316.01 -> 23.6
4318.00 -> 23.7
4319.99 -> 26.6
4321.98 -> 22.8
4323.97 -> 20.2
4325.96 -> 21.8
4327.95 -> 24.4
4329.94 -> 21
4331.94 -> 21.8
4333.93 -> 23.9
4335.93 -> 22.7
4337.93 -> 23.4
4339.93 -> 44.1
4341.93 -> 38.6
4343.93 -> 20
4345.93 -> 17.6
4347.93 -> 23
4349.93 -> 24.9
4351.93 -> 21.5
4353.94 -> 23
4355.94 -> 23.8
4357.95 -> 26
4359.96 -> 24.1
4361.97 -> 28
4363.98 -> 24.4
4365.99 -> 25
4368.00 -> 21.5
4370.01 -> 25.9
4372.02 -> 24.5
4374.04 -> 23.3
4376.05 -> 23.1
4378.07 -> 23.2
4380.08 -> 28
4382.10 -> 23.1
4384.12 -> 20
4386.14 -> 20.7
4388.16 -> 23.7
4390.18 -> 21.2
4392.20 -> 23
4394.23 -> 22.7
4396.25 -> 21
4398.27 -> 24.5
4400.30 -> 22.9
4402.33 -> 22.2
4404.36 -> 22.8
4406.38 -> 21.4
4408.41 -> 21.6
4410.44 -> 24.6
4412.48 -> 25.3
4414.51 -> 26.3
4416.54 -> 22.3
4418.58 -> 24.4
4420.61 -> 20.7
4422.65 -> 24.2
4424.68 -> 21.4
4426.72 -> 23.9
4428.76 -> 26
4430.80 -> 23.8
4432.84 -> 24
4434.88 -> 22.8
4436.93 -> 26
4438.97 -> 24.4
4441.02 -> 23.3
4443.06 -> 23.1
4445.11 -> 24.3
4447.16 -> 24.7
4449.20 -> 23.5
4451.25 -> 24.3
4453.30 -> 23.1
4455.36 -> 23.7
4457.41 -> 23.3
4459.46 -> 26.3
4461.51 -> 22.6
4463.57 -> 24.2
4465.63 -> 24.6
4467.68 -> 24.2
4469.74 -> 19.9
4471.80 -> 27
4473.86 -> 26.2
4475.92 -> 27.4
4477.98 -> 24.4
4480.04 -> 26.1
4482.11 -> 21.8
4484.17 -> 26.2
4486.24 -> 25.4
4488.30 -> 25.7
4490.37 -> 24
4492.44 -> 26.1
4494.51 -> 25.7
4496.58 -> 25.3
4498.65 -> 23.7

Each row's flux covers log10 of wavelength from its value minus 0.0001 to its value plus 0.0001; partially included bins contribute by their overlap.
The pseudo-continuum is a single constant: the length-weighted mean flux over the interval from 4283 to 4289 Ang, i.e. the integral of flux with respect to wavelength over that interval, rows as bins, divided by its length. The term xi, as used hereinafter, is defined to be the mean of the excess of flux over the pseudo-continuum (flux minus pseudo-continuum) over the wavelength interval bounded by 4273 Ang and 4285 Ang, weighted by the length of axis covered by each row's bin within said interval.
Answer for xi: 0.9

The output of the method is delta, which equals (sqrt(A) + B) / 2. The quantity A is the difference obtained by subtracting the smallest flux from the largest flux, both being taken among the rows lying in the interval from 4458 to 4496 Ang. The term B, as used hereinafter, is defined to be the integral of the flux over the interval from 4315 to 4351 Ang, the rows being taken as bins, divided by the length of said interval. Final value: 13.7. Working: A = 7.5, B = 24.7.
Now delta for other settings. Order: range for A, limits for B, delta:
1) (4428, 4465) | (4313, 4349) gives 13.2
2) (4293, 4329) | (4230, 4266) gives 13.5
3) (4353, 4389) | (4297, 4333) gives 12.3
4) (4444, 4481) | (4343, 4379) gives 13.1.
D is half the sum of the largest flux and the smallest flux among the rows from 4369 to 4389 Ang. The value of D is 24.00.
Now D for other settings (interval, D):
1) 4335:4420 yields 30.85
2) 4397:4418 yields 23.85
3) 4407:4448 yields 23.50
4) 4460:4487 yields 23.65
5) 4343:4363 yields 22.80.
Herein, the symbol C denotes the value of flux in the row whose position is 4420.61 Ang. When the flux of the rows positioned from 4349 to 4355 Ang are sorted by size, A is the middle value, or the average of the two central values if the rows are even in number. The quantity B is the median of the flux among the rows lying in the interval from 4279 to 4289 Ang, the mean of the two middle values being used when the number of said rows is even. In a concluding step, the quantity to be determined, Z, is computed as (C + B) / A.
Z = 1.84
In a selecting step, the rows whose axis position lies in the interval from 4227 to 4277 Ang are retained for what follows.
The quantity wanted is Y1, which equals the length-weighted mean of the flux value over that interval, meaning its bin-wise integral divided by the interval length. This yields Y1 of 23.7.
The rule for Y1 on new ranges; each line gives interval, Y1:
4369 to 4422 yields 23.2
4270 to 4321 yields 21.6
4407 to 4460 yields 23.9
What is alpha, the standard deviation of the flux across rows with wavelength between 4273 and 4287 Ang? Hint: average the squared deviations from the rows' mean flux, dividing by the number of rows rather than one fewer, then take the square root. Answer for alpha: 1.2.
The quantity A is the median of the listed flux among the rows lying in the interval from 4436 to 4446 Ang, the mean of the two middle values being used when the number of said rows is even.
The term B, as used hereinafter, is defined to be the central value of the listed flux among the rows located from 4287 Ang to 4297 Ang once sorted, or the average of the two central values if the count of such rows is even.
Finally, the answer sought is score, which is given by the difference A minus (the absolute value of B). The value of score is 3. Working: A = 24.30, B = 20.9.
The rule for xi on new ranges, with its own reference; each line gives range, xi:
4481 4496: 3.3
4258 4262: 2.0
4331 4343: 7.4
